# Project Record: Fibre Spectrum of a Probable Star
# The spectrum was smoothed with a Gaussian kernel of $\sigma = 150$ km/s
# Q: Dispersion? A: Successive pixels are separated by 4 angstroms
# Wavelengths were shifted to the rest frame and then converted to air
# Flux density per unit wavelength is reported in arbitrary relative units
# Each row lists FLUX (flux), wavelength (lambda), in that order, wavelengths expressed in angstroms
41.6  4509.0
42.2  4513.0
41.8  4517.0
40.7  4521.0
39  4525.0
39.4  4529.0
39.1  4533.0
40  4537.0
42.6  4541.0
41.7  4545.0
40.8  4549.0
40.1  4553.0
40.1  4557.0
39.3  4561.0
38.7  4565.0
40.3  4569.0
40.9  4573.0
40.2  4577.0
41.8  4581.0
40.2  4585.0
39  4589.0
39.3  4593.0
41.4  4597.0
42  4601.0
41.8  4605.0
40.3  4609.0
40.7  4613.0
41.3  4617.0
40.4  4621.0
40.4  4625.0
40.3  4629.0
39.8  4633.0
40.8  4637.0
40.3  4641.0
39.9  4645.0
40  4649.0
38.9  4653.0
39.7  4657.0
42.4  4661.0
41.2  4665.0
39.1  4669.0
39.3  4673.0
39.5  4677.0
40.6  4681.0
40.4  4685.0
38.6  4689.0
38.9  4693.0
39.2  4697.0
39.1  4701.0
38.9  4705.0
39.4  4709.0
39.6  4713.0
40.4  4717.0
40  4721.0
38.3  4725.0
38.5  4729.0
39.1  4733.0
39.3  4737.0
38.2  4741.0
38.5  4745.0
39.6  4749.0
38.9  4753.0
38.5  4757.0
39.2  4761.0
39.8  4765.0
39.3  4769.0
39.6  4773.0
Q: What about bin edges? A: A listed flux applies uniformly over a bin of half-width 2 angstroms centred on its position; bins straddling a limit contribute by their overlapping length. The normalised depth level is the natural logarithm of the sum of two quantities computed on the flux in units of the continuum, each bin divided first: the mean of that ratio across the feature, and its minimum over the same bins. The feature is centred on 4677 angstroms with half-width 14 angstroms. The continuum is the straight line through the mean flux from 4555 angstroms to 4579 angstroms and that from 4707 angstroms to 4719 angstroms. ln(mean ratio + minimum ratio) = 0.678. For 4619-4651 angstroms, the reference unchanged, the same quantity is 0.697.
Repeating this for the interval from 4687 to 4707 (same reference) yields 0.667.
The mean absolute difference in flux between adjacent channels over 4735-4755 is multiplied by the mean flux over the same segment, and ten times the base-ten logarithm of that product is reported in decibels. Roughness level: 14.9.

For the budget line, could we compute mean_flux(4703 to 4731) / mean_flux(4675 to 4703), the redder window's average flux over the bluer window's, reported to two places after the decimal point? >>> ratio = 1.00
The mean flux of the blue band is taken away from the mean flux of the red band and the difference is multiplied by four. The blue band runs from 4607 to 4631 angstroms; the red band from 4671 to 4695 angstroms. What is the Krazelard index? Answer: -4.1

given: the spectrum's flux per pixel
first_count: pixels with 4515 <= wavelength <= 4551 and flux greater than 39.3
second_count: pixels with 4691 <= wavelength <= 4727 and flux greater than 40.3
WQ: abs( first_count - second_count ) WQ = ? 6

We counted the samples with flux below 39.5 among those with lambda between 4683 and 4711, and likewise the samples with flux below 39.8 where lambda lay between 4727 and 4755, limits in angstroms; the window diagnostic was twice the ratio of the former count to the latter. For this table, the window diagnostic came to 1.7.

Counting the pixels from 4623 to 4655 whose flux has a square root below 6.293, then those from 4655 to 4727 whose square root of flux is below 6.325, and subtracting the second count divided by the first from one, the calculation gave -12.0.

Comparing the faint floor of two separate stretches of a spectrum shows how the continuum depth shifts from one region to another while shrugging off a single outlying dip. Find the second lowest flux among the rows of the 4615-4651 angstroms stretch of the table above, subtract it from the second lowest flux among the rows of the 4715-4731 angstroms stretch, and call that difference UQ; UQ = -1.4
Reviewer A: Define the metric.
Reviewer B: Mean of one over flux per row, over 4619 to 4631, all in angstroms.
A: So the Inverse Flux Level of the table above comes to 0.0248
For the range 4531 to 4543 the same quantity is 0.0247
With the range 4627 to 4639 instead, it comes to 0.0248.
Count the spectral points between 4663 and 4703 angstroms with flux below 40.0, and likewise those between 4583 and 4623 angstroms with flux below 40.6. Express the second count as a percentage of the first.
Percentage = 71.4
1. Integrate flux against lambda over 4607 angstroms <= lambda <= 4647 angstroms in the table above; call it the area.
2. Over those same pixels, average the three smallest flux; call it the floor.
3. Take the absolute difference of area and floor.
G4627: 1577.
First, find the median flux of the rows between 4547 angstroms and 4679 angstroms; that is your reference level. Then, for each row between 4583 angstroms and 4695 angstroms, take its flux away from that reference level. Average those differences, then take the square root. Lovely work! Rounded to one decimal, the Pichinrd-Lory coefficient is 0.3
